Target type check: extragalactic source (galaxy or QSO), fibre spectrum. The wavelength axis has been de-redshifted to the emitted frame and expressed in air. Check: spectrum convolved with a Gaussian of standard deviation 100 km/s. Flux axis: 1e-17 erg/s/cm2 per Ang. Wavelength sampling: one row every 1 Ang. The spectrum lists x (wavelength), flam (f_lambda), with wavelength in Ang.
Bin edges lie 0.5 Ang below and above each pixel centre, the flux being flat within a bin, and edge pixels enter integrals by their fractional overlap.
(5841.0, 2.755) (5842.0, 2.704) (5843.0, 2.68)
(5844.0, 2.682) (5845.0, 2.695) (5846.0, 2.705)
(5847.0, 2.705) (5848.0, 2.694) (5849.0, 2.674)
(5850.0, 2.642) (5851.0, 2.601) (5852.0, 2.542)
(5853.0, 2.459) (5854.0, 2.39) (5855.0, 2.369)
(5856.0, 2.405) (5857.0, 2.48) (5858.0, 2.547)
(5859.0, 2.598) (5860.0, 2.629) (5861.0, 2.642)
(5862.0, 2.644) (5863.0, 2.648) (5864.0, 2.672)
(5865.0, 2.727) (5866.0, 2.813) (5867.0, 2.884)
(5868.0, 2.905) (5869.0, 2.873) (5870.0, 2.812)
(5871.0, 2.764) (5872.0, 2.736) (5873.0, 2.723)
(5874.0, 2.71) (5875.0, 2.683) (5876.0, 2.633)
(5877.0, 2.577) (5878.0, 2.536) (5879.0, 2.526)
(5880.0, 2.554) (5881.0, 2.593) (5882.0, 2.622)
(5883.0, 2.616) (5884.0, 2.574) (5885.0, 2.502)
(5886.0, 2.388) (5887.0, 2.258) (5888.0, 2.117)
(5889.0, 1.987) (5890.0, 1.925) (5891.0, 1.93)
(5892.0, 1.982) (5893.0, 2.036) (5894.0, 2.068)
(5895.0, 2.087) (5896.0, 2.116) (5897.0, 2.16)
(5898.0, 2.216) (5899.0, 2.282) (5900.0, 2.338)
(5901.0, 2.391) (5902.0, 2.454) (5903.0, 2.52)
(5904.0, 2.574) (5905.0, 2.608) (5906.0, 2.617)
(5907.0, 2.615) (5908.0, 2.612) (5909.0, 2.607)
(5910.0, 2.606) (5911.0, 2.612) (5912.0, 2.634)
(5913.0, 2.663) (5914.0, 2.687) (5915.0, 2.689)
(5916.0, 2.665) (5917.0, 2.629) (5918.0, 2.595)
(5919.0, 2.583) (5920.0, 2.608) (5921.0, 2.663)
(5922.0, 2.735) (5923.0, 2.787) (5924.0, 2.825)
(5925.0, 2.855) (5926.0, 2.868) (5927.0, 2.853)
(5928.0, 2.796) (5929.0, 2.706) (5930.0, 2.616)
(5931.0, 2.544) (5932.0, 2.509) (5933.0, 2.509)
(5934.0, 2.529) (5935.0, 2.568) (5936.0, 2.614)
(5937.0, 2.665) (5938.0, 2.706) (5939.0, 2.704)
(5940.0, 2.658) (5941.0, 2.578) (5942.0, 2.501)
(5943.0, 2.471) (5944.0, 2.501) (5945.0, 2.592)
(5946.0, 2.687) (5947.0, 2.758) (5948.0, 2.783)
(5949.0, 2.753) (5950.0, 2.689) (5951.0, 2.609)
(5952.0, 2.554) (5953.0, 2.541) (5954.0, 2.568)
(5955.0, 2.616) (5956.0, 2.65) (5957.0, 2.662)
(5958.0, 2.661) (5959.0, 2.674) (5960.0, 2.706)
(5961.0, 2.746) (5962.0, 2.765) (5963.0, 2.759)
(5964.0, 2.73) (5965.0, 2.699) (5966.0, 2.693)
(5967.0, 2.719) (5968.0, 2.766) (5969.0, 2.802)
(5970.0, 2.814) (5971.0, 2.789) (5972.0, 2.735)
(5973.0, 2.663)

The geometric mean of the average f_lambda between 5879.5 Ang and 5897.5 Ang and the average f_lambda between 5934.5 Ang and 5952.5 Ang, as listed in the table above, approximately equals 2.43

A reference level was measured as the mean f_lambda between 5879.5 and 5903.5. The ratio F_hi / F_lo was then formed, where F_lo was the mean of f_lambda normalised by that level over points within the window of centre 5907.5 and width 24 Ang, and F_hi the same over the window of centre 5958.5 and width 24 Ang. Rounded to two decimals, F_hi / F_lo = 1.07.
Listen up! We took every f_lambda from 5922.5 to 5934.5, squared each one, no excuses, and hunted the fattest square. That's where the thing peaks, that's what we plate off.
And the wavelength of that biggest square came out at 5926.0 Ang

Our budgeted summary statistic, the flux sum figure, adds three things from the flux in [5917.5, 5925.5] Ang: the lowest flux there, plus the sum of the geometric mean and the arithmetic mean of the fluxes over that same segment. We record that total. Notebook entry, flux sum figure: 7.99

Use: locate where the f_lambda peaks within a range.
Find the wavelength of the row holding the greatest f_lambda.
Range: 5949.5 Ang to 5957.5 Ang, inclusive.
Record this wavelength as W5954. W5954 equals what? 5950.0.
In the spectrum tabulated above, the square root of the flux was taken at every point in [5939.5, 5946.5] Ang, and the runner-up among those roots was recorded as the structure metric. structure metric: 1.63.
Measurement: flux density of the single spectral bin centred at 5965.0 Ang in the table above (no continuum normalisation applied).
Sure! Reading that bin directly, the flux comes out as 2.699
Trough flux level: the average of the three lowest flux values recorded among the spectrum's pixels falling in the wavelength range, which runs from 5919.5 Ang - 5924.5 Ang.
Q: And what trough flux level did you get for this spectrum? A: 2.67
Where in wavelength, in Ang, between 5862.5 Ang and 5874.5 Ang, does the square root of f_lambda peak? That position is 5868.0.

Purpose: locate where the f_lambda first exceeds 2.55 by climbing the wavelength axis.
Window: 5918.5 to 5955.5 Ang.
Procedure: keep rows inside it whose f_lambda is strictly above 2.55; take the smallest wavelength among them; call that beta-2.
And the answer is 5919.0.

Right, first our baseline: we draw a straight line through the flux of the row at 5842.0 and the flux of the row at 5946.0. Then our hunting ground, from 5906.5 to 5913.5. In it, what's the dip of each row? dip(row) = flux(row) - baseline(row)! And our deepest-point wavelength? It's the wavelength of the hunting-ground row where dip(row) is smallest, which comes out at 5910.0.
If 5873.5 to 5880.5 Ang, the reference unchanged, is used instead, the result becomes 5879.0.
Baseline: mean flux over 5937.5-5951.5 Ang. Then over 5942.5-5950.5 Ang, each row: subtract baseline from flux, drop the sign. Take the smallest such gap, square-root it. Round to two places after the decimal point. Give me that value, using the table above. 0.21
